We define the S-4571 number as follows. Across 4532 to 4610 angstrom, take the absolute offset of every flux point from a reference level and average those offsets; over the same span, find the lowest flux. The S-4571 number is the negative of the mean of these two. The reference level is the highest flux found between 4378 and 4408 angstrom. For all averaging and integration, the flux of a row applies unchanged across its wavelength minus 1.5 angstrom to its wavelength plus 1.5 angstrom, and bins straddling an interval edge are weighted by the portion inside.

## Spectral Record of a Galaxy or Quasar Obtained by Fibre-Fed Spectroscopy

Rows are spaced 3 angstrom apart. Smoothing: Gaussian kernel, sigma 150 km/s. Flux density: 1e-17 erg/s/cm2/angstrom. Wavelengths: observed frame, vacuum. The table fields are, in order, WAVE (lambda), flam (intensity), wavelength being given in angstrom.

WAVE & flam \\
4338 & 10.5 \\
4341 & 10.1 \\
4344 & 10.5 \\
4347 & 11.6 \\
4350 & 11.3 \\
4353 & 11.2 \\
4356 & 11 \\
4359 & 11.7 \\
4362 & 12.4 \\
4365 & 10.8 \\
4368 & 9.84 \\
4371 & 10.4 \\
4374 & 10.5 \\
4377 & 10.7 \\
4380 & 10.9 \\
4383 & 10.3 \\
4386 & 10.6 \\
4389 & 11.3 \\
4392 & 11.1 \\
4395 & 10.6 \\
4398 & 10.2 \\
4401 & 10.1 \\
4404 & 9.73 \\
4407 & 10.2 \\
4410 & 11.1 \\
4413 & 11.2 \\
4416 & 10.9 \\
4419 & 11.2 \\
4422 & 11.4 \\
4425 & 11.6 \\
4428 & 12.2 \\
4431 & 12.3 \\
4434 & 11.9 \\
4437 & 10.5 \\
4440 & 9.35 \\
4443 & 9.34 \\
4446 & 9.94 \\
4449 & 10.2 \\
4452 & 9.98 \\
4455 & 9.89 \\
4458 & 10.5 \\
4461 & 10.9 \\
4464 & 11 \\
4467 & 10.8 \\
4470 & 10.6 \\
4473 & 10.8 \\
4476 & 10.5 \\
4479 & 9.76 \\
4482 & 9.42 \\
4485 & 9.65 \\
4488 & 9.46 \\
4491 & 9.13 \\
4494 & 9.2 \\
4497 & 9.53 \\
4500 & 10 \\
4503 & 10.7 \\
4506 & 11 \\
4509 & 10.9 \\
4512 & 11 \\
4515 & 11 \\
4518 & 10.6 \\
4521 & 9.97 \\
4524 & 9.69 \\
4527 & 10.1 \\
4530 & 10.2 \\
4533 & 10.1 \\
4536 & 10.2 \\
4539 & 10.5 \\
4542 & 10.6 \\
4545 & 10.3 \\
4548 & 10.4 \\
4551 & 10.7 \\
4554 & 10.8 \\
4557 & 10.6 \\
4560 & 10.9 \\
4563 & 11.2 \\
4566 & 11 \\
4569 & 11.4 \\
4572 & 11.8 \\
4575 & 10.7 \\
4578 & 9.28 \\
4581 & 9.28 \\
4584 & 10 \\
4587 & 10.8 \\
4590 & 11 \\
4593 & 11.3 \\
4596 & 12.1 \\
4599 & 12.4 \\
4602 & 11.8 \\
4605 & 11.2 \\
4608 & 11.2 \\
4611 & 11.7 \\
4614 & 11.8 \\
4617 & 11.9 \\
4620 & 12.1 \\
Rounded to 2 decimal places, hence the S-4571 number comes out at -4.99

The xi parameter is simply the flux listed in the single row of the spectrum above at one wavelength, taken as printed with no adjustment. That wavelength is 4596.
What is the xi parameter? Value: 12.1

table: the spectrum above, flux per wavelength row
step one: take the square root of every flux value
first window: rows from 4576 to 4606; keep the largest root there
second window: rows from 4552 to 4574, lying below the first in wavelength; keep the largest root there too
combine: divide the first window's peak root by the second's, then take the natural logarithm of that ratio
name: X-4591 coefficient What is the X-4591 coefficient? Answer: 0.025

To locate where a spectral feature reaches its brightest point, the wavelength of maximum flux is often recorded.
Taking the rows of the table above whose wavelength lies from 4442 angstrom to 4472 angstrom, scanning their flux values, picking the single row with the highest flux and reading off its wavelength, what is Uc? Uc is 4464 angstrom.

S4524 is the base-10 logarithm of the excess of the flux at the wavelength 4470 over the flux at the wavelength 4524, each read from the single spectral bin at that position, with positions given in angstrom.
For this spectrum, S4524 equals 0.0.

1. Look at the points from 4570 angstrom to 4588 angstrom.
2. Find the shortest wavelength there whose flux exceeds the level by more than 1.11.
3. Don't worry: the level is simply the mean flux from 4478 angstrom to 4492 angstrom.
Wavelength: 4572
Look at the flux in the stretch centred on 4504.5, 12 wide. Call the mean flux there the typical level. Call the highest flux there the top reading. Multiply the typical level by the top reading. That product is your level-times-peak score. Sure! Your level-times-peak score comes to 117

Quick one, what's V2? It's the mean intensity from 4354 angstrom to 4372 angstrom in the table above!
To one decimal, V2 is 11.0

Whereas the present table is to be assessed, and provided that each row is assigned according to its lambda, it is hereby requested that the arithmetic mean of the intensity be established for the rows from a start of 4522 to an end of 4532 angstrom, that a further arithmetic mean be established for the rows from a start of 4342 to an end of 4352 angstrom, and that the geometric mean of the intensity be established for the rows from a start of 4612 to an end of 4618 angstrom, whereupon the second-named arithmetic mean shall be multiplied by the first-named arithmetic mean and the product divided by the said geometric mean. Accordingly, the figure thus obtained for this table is 9.4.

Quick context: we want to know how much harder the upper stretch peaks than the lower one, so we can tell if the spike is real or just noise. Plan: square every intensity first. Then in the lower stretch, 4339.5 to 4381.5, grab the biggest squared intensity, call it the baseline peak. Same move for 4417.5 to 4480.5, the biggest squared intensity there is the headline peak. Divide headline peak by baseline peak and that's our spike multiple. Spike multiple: 0.98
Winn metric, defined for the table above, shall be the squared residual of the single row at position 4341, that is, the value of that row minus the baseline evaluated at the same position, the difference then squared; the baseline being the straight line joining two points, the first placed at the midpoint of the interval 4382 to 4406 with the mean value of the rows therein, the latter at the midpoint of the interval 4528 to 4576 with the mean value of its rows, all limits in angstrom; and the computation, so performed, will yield 0.10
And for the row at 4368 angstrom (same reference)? 0.38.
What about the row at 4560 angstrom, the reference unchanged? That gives 0.03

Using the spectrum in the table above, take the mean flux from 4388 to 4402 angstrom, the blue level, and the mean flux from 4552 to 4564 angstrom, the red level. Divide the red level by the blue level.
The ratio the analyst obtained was 1.02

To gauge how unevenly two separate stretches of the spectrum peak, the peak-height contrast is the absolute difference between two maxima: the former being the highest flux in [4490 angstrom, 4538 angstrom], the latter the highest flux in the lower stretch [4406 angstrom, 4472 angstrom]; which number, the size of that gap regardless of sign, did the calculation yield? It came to 1.30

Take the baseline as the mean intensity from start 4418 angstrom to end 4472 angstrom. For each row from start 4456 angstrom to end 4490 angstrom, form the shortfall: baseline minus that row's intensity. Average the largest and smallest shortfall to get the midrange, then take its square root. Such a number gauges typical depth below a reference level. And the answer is 0.74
